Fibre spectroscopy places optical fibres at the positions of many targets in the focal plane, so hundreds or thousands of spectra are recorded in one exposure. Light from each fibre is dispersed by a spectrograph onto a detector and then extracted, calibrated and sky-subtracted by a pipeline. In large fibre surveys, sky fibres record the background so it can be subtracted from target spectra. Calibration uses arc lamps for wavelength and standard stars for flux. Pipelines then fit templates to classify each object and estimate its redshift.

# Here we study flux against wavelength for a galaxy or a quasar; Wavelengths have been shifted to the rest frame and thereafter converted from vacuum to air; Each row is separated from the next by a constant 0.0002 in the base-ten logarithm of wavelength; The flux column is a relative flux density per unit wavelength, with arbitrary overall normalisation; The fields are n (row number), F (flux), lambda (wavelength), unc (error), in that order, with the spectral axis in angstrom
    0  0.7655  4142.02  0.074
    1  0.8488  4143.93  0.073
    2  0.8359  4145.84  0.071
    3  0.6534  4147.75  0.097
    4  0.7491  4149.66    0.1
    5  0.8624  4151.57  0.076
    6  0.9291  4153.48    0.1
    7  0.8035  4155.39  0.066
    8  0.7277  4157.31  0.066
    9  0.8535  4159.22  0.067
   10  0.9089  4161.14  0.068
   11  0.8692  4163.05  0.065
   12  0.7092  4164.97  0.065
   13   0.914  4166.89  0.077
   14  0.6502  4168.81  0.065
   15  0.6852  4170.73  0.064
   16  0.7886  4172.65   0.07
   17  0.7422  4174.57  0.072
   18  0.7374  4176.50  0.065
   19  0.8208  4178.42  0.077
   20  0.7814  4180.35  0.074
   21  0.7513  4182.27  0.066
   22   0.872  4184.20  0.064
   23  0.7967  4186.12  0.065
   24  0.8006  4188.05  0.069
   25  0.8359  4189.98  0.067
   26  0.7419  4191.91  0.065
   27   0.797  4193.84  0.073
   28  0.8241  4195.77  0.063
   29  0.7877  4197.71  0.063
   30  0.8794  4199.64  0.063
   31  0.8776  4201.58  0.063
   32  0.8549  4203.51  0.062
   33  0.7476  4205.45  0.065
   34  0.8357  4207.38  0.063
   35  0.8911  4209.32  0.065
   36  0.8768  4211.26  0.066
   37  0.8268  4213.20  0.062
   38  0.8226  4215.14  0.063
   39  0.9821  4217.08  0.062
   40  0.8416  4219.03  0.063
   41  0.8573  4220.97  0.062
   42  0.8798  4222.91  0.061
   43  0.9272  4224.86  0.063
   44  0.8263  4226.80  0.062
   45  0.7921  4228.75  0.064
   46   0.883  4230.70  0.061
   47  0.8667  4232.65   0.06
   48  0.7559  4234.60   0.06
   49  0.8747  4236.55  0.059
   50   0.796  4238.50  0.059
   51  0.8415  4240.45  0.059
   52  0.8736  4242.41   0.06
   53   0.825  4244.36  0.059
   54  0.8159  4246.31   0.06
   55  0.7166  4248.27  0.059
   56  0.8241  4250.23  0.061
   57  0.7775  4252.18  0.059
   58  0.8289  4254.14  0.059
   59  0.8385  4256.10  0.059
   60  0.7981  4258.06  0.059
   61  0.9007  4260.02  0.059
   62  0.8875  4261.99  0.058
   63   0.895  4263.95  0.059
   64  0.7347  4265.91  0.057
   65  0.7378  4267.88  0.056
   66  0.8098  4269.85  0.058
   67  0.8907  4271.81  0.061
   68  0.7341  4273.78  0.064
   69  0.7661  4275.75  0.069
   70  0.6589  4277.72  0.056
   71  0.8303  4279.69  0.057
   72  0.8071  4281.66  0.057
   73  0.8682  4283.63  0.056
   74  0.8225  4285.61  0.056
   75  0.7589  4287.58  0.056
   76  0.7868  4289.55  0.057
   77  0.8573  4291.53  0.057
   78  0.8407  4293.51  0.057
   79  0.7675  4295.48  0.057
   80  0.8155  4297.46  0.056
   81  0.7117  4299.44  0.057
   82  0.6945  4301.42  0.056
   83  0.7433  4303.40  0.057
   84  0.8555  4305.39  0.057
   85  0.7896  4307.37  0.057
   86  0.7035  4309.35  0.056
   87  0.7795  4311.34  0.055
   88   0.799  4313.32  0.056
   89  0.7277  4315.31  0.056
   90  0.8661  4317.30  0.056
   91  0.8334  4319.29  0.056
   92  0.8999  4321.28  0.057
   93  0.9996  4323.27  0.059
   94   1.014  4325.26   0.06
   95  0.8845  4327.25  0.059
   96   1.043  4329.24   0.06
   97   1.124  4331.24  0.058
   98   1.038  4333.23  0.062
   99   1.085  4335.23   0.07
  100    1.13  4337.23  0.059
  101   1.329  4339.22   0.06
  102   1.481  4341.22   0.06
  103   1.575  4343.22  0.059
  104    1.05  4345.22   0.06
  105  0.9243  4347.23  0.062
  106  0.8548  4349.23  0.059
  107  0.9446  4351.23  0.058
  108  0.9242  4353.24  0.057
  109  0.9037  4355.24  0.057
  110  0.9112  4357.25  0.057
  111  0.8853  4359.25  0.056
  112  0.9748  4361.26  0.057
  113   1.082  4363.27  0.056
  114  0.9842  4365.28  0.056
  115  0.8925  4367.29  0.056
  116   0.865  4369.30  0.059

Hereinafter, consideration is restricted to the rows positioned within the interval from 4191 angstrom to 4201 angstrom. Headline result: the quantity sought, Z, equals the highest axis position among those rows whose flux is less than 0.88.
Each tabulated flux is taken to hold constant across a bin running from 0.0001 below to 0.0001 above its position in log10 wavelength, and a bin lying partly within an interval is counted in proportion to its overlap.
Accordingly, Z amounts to 4199.64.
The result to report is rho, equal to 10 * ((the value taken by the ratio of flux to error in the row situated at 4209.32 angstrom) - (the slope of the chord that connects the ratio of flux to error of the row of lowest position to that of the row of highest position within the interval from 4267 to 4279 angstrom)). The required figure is 139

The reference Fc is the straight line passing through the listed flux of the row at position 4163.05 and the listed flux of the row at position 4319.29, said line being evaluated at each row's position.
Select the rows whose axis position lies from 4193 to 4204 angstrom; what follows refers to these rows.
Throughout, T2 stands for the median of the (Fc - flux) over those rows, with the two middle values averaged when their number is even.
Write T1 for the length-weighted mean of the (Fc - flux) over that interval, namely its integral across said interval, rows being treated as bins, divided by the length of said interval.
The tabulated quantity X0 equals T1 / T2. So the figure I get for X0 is 1.2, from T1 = 0.02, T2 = 0.02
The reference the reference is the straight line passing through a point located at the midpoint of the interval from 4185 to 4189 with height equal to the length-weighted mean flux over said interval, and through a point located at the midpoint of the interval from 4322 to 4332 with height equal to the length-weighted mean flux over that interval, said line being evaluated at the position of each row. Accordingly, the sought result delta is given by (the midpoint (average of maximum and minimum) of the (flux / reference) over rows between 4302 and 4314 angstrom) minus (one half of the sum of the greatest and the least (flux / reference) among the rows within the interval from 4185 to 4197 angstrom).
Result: -0.179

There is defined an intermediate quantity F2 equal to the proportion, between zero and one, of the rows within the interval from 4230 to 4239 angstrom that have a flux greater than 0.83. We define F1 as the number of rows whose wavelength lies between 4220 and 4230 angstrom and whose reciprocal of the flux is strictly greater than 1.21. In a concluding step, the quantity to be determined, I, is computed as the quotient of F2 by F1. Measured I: 0.30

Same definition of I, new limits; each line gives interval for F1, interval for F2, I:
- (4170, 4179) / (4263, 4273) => 0.08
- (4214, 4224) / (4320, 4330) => 1.00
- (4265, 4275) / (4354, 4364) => 0.25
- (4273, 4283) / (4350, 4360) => 0.25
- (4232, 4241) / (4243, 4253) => 0.00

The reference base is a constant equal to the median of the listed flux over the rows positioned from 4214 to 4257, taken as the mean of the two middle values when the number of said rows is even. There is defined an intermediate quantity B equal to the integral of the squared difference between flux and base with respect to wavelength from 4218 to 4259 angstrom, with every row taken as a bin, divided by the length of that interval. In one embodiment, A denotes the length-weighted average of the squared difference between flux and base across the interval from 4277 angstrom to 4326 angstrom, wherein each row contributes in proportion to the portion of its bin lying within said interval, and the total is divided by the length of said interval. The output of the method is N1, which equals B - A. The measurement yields -0.005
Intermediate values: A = 0.0073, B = 0.0022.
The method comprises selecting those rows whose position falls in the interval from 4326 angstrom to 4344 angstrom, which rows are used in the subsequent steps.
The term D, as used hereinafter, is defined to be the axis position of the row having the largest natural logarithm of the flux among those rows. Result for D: 4343.22 angstrom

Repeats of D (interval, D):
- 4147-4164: 4153.48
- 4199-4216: 4209.32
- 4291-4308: 4291.53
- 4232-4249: 4236.55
